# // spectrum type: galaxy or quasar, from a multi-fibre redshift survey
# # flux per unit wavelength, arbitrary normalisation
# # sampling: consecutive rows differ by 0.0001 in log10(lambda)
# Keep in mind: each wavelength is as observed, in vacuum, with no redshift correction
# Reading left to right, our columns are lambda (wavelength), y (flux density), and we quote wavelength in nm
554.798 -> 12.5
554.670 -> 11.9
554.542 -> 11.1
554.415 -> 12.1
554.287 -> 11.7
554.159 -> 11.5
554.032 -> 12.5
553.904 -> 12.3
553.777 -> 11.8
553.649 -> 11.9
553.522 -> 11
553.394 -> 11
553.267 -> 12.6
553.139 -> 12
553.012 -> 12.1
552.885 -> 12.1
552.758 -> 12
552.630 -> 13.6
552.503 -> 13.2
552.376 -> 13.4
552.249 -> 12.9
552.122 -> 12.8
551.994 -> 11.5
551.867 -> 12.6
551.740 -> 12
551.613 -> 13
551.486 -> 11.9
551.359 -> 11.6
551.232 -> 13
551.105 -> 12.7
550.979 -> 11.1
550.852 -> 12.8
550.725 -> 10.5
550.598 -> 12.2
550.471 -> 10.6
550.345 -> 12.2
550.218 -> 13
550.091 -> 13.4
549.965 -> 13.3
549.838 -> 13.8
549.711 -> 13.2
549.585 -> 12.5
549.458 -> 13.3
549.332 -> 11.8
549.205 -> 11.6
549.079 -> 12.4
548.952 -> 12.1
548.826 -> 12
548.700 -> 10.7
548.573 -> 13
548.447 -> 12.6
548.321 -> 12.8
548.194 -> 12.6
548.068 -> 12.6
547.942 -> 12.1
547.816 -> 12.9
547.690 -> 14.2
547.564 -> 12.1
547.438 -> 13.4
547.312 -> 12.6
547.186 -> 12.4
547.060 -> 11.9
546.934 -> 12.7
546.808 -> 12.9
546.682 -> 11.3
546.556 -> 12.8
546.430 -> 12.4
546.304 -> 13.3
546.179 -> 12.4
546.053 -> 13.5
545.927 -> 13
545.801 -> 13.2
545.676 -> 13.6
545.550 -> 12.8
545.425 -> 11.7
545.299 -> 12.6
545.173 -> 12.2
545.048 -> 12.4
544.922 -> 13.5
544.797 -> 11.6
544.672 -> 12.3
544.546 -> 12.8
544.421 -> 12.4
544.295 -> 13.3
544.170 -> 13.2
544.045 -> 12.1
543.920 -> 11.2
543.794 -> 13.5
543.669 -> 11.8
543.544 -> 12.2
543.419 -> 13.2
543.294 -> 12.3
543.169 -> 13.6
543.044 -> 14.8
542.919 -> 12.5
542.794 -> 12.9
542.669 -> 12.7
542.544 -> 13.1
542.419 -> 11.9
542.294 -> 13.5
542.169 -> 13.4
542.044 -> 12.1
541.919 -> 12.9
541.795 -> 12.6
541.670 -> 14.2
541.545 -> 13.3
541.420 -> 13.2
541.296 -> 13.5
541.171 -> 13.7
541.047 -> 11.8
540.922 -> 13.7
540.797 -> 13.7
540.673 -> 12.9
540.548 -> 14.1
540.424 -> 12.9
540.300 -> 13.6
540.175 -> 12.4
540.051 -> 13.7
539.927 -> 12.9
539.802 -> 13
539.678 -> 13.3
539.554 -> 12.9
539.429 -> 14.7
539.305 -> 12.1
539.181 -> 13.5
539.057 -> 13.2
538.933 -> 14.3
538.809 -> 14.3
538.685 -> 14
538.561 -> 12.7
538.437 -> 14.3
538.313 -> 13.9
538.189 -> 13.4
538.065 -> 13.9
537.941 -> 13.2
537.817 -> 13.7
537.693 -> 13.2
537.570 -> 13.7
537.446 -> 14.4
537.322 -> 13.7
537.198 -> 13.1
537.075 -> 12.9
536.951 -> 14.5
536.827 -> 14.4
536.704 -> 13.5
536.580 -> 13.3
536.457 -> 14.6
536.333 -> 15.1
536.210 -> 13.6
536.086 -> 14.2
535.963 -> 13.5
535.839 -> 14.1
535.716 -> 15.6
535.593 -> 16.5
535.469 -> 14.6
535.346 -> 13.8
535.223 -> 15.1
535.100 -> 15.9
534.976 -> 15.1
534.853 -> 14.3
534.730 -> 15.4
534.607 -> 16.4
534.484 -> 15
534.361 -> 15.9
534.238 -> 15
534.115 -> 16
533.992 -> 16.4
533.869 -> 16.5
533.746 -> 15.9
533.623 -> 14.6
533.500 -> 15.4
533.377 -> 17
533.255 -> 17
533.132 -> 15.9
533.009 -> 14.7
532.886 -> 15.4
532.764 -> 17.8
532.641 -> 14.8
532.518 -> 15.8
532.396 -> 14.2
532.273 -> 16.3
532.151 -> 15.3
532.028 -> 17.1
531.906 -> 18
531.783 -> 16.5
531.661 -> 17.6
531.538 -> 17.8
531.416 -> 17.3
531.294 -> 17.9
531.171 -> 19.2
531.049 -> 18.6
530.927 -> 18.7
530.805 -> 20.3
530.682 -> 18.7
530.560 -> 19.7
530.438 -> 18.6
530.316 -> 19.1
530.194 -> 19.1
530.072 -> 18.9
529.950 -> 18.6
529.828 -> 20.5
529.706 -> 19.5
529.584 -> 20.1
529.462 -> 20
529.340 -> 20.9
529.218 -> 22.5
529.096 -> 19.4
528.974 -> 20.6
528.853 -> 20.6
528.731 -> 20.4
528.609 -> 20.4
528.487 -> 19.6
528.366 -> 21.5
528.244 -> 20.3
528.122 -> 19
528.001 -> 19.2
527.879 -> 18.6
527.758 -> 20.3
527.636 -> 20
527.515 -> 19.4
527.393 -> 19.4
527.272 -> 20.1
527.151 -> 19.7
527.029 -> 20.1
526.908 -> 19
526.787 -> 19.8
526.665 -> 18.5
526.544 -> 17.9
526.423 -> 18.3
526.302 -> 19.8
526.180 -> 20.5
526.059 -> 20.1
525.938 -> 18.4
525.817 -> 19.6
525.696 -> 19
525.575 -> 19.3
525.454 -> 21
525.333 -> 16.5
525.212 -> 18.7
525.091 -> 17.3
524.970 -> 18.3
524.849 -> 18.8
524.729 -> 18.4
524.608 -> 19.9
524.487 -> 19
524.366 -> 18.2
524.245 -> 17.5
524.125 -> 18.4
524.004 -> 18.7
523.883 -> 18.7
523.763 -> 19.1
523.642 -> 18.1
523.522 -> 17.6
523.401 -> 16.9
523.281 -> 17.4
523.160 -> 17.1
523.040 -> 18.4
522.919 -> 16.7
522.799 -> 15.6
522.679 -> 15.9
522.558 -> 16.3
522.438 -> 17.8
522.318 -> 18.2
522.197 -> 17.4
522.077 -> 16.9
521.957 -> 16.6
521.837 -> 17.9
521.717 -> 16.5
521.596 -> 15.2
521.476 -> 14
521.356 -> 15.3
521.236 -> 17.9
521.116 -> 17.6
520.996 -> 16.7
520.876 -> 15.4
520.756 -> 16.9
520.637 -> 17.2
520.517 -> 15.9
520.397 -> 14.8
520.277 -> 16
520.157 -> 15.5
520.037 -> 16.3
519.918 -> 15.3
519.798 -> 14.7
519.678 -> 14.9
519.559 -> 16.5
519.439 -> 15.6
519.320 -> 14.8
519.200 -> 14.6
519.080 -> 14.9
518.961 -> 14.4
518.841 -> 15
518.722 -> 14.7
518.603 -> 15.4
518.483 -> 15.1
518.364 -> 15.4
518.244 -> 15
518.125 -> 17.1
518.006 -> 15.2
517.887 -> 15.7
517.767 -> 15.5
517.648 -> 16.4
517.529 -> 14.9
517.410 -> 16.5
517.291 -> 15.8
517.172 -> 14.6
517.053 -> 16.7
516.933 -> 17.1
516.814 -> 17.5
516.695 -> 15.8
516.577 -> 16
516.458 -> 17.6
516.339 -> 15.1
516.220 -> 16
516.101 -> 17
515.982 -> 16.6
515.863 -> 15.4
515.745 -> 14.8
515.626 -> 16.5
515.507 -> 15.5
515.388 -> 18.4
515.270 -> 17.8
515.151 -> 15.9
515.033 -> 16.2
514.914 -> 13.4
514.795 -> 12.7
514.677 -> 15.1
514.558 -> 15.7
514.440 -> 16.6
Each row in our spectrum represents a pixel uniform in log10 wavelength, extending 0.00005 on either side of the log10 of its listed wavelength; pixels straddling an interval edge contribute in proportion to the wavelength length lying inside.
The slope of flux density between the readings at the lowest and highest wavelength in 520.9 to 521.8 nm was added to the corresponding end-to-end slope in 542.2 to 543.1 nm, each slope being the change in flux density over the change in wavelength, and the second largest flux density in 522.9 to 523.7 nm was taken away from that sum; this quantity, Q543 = -16.6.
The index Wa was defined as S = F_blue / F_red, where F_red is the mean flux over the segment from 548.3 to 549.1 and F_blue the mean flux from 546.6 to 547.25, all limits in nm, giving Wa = 1.00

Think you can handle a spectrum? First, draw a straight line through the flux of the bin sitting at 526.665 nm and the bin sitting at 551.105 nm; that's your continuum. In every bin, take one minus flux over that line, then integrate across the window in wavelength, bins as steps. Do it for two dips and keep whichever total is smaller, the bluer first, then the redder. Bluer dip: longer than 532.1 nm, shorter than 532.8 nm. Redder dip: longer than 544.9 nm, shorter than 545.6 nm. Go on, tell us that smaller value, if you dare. 0.061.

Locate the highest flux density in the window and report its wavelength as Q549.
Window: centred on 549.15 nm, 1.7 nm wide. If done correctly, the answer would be 549.838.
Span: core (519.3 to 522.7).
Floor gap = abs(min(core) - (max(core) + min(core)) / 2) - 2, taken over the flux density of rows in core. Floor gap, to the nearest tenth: 0.1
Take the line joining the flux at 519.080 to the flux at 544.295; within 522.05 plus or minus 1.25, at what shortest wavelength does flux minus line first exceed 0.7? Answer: 520.996 nm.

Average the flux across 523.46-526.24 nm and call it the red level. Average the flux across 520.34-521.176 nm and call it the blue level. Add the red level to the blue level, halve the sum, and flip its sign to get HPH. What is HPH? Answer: -17.6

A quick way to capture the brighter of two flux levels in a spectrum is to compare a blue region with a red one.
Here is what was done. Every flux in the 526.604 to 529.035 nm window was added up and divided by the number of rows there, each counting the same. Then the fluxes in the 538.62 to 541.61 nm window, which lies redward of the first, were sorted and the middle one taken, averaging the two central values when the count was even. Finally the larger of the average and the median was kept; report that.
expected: 19.8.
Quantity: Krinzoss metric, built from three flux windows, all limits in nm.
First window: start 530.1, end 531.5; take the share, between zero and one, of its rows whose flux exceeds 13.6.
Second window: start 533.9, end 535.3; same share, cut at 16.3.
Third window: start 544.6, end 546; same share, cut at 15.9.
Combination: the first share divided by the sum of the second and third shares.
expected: 5.5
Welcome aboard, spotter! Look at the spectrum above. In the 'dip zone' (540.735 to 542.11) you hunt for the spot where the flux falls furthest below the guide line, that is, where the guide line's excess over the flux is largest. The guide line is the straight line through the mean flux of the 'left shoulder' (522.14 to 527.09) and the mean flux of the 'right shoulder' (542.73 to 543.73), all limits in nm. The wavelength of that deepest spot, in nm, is 541.047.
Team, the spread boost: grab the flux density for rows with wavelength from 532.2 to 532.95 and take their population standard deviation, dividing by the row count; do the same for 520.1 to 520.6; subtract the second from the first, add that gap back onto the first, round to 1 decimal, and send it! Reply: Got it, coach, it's 1.8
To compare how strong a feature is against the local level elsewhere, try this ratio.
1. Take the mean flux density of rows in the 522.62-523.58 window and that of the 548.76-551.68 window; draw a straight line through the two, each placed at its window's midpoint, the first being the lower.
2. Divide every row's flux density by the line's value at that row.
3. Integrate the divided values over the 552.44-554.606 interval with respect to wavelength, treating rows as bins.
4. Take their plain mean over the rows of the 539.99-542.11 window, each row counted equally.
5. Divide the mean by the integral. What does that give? 0.429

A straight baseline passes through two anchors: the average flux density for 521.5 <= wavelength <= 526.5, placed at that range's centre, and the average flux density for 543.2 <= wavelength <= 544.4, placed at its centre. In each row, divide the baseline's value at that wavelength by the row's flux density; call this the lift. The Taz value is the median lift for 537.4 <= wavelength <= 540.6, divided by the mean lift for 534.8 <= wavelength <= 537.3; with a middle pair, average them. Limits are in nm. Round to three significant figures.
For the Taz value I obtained 1.01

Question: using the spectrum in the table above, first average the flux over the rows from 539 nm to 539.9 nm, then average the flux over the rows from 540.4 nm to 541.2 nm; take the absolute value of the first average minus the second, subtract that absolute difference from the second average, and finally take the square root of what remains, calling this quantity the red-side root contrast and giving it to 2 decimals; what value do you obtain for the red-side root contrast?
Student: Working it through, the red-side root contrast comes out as 3.64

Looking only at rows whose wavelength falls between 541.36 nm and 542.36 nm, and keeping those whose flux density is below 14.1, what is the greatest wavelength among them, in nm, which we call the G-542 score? 542.294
